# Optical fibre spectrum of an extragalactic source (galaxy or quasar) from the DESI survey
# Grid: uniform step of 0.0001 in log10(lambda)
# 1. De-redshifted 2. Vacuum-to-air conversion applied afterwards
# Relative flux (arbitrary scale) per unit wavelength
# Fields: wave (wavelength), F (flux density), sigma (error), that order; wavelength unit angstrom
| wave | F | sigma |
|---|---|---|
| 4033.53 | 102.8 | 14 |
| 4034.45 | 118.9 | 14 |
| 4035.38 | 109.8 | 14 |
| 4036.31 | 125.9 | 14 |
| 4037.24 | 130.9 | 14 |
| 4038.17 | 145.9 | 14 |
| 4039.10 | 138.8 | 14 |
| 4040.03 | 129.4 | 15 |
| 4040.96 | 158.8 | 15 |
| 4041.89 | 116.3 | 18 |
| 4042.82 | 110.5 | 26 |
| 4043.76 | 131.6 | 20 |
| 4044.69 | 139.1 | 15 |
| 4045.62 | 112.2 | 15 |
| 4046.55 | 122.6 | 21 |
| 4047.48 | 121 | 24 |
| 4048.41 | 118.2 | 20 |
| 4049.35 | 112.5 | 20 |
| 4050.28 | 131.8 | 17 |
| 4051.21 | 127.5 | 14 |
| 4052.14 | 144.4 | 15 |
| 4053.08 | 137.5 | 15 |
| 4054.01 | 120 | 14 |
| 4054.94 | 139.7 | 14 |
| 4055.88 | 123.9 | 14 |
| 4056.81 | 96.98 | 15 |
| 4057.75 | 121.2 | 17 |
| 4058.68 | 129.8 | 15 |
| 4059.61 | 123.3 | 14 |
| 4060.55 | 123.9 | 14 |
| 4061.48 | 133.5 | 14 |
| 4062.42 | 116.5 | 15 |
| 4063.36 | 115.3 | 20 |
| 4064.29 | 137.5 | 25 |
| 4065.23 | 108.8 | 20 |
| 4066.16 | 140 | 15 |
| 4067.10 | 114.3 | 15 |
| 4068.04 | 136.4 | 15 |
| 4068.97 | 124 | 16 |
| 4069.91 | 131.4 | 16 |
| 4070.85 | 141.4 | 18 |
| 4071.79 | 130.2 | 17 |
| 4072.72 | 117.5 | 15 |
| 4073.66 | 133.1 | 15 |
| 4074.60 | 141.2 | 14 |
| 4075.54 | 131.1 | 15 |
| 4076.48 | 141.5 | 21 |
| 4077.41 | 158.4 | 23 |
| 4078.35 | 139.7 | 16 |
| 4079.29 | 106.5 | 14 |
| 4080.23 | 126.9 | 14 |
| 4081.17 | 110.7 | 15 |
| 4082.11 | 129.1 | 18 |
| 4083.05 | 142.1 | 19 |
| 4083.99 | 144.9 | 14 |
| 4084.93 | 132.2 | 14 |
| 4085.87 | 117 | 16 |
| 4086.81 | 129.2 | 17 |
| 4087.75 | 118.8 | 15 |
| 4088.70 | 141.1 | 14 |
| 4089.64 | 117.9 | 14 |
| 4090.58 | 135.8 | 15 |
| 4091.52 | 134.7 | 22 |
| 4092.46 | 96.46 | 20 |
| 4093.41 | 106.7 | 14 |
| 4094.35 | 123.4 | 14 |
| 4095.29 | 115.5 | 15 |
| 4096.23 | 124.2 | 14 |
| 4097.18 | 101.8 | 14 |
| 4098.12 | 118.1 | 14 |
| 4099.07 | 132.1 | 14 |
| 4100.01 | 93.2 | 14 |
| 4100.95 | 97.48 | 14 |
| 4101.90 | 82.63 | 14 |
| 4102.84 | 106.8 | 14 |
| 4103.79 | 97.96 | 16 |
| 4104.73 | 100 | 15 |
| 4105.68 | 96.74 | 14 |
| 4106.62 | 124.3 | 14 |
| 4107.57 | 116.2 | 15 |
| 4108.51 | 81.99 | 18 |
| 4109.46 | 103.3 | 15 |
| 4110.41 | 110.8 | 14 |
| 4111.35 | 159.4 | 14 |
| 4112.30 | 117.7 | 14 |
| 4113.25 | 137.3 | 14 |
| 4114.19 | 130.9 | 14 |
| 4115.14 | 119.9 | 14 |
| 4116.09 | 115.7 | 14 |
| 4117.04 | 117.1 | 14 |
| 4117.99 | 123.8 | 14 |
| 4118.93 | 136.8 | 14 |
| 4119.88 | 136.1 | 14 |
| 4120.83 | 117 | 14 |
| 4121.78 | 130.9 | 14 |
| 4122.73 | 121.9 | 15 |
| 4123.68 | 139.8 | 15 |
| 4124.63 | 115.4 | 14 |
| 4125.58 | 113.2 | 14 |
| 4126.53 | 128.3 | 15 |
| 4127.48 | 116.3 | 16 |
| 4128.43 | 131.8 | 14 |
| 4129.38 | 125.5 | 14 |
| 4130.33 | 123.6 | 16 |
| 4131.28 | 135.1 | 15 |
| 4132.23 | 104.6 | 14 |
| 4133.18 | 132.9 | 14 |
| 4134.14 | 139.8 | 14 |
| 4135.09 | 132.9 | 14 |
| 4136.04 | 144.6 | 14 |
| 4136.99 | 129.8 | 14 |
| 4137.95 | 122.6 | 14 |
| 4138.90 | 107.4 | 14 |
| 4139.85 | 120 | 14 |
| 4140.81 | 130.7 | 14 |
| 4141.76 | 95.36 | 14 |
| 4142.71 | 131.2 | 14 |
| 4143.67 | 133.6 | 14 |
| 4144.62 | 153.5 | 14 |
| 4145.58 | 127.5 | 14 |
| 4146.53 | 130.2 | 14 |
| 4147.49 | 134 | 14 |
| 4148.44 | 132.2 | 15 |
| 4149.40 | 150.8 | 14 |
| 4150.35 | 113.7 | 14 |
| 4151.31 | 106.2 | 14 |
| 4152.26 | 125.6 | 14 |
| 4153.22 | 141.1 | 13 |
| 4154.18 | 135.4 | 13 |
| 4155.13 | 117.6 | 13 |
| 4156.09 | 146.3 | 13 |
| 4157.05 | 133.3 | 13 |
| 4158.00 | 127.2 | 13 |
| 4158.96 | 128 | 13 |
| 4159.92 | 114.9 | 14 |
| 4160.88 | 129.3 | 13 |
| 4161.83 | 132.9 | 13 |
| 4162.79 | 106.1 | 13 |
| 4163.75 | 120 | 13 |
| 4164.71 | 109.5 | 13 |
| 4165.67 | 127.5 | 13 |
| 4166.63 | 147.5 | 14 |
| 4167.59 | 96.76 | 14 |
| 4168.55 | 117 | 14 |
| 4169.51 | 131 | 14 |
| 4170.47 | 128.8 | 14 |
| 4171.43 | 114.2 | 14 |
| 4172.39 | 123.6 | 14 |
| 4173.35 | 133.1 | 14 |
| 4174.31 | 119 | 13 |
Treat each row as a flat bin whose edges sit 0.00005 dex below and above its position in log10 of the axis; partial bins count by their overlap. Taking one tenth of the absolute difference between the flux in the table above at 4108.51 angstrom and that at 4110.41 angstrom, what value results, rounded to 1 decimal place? 2.9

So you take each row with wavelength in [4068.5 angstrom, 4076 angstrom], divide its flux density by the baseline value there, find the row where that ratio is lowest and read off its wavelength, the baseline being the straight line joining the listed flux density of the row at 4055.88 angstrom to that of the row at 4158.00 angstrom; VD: 4072.72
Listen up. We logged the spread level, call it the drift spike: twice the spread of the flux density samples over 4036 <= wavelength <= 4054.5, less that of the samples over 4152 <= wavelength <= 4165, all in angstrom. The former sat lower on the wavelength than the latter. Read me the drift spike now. 14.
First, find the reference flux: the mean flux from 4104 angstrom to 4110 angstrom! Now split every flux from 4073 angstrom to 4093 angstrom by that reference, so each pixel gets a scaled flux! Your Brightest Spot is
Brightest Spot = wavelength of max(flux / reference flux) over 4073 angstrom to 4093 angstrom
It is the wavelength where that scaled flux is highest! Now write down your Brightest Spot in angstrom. 4077.41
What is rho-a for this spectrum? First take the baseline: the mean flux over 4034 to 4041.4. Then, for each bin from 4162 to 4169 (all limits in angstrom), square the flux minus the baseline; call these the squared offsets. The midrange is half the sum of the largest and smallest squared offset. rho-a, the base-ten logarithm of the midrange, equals 2.81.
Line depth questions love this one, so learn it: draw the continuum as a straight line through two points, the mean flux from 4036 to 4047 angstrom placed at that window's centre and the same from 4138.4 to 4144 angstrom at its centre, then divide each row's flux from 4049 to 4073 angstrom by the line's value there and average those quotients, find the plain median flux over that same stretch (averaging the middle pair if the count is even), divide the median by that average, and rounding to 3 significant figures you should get 128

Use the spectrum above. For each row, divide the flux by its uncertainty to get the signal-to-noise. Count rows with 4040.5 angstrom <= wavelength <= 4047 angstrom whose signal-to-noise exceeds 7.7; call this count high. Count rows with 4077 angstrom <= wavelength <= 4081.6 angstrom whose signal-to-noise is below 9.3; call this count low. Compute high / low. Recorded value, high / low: 0.4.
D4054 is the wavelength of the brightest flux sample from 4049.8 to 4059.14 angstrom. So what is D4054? 4052.14 angstrom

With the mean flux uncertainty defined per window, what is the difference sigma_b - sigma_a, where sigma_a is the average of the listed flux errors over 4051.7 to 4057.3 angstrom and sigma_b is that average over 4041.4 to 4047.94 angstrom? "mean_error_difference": 5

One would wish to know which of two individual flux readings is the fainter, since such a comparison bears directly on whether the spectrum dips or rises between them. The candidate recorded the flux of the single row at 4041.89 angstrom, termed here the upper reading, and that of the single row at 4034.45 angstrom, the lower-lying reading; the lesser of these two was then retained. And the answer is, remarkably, 116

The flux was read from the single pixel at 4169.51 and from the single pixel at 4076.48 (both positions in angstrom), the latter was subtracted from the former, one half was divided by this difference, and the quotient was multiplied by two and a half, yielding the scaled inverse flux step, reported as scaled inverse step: -0.1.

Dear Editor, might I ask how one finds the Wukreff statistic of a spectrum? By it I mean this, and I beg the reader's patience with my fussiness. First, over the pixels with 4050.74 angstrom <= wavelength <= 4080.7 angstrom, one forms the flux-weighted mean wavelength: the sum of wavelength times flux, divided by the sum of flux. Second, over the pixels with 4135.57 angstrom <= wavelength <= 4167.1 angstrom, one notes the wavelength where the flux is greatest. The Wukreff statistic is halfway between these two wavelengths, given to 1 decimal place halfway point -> 4105.2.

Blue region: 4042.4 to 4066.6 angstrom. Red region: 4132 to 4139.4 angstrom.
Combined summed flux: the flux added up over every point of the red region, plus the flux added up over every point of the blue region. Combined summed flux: 4254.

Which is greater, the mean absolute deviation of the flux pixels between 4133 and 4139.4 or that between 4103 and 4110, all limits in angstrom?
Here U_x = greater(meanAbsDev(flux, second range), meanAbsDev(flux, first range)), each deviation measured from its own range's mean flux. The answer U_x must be 10.0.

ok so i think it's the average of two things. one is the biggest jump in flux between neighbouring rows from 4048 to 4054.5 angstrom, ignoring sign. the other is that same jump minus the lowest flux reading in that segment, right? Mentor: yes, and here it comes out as -37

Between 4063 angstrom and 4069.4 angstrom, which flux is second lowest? 114.3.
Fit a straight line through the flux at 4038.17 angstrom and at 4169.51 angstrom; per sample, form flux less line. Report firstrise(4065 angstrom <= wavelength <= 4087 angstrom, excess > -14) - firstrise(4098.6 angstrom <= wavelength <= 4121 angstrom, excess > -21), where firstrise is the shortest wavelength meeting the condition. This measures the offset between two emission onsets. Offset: -32.9 angstrom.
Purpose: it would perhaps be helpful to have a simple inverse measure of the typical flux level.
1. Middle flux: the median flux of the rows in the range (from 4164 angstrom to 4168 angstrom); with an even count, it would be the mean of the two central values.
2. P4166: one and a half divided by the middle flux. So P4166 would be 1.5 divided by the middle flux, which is 0.0127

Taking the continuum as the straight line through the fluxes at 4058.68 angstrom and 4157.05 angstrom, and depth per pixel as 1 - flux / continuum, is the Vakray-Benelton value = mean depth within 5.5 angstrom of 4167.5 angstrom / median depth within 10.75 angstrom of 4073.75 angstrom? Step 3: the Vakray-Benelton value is -11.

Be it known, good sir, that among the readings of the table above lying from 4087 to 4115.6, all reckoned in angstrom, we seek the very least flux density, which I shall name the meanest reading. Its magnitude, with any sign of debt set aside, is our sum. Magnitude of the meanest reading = 82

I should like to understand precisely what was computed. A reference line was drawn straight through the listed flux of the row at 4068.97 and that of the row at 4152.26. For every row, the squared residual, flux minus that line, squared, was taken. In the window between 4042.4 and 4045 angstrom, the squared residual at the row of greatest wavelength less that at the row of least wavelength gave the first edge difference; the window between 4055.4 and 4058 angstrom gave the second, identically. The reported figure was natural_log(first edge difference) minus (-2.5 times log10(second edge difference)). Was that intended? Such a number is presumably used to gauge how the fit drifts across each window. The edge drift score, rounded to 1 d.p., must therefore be 6.4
